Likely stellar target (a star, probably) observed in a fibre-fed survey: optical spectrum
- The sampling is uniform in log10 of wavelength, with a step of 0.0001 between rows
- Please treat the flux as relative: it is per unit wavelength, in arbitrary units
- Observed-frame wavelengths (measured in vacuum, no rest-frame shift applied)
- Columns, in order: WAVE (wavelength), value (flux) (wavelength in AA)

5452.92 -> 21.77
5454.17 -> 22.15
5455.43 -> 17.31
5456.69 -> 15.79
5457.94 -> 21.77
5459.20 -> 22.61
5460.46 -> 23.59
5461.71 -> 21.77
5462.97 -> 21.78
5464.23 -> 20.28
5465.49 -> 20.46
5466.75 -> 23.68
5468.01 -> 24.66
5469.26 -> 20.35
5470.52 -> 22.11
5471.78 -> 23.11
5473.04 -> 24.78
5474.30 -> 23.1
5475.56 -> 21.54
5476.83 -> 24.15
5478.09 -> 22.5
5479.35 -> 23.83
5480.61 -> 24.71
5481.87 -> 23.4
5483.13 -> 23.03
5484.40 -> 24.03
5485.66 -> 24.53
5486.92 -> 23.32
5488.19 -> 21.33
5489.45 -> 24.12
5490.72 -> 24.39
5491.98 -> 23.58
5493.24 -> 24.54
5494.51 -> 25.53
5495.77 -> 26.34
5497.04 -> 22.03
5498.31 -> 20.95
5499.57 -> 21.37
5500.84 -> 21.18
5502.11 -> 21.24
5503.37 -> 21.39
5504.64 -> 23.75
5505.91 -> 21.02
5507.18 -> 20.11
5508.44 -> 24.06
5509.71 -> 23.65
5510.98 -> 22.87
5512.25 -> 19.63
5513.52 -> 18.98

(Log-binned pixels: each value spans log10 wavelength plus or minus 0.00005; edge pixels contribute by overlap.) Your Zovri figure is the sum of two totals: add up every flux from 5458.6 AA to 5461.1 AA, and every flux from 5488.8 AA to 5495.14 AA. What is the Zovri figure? 168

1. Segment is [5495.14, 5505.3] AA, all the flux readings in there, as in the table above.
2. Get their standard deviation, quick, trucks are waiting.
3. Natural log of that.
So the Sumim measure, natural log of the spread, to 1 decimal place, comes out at 0.6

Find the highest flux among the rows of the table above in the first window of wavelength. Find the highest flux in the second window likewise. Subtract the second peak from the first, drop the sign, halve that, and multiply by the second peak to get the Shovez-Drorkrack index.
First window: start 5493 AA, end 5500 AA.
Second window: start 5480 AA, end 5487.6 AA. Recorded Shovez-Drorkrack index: 20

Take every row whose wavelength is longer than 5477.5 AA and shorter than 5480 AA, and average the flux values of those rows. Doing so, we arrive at 23.2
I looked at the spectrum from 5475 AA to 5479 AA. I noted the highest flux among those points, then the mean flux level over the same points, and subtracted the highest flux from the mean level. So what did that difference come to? -1.4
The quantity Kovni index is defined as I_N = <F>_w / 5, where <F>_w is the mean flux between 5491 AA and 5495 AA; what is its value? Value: 4.91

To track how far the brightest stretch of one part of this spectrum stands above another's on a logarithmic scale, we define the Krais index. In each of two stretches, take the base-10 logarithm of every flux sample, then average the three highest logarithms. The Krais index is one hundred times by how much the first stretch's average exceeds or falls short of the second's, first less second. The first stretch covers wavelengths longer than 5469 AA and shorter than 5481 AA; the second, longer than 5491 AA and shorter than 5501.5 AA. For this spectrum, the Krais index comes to -1.6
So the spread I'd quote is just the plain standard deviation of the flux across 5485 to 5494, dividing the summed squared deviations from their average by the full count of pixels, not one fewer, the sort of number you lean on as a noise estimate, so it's 1.1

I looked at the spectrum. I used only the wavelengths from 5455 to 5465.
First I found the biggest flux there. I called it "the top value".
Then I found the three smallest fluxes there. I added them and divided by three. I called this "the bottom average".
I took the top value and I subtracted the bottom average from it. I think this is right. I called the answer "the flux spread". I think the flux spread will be 5.8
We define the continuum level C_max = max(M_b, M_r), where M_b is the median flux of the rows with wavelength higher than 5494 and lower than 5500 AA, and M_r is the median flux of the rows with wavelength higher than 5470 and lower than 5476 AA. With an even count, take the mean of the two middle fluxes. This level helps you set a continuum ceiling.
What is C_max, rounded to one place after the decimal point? 23.1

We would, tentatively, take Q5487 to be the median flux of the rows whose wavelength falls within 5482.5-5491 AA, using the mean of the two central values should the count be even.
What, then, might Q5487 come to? 24.0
